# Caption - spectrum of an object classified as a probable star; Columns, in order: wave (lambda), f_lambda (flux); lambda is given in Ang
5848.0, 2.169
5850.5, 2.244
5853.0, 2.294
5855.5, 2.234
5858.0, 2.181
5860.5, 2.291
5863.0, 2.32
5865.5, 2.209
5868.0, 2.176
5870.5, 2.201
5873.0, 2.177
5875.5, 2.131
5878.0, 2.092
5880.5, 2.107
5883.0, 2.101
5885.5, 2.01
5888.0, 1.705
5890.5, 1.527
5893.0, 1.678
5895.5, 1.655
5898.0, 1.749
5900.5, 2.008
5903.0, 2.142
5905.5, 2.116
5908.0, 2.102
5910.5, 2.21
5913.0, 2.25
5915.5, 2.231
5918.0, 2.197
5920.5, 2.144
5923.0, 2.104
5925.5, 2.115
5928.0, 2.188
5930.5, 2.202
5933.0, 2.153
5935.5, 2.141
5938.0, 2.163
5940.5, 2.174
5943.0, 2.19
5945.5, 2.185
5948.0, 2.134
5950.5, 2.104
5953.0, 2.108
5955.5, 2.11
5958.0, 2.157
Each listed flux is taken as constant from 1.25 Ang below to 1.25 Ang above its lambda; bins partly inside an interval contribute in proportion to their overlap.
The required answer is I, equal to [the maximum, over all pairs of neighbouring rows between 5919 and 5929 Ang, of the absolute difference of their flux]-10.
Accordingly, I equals -9.927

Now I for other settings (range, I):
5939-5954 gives -9.949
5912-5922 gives -9.947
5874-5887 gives -9.909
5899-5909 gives -9.866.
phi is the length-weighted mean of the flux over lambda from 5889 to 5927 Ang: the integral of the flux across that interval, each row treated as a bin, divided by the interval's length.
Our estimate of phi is 2.01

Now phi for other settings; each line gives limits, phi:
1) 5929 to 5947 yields 2.17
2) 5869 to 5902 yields 1.94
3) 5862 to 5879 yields 2.19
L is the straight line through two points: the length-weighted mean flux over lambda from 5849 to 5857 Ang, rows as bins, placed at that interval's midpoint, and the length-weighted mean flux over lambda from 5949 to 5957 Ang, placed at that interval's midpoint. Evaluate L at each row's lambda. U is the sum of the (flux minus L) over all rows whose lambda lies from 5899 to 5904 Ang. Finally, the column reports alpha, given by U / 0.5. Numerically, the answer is -0.4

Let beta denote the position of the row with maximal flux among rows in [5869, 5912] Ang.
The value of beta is 5910.5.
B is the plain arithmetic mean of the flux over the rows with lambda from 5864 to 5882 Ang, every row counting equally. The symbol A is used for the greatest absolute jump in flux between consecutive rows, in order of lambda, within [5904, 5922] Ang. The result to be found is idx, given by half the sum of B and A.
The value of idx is 1.13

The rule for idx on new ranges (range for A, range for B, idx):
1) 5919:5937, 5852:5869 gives 1.16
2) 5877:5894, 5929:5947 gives 1.24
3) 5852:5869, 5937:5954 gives 1.13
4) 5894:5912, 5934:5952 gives 1.21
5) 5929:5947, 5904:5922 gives 1.11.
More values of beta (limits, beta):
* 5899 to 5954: 5913.0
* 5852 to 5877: 5863.0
